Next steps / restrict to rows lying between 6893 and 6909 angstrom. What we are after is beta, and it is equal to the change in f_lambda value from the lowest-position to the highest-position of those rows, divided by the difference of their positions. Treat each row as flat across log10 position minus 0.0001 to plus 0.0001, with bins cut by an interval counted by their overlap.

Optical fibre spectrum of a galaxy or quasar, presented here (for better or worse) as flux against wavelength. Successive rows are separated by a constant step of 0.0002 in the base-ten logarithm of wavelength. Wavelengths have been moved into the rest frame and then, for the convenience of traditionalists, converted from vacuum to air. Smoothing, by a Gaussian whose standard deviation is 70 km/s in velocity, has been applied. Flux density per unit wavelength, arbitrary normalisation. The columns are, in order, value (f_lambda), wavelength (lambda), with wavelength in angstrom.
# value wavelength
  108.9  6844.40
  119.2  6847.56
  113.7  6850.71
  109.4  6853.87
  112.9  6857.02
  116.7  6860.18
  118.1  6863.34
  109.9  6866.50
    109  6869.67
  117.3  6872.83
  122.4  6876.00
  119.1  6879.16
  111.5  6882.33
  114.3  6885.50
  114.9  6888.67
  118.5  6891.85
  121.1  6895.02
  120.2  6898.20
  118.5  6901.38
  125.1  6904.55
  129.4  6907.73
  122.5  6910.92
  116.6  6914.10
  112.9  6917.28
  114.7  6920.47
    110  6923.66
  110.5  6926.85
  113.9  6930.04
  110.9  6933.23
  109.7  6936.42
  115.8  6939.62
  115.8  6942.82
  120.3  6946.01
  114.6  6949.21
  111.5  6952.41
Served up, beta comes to 0.7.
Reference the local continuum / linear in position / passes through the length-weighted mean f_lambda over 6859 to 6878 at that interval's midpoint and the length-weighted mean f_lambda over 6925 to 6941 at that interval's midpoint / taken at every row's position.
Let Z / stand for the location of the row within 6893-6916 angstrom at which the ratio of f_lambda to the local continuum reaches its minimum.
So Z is 6914.10 angstrom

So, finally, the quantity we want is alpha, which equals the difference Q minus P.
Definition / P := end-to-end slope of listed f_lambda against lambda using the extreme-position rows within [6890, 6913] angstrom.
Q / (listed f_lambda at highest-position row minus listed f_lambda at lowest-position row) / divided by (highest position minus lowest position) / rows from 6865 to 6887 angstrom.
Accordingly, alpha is 0.0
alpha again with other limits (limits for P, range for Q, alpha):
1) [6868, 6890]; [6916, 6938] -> -0.5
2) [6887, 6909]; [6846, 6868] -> -1.3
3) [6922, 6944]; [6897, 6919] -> -0.7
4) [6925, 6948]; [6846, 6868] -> -1.0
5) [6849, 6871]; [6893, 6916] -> 0.0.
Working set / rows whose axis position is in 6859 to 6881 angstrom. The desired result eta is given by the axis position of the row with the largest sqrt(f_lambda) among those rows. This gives 6876.00 angstrom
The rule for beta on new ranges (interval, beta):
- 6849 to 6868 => -0.2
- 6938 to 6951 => -0.1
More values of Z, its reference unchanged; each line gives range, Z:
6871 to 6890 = 6882.33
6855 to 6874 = 6869.67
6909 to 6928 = 6923.66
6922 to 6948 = 6923.66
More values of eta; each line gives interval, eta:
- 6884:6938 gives 6907.73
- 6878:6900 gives 6895.02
